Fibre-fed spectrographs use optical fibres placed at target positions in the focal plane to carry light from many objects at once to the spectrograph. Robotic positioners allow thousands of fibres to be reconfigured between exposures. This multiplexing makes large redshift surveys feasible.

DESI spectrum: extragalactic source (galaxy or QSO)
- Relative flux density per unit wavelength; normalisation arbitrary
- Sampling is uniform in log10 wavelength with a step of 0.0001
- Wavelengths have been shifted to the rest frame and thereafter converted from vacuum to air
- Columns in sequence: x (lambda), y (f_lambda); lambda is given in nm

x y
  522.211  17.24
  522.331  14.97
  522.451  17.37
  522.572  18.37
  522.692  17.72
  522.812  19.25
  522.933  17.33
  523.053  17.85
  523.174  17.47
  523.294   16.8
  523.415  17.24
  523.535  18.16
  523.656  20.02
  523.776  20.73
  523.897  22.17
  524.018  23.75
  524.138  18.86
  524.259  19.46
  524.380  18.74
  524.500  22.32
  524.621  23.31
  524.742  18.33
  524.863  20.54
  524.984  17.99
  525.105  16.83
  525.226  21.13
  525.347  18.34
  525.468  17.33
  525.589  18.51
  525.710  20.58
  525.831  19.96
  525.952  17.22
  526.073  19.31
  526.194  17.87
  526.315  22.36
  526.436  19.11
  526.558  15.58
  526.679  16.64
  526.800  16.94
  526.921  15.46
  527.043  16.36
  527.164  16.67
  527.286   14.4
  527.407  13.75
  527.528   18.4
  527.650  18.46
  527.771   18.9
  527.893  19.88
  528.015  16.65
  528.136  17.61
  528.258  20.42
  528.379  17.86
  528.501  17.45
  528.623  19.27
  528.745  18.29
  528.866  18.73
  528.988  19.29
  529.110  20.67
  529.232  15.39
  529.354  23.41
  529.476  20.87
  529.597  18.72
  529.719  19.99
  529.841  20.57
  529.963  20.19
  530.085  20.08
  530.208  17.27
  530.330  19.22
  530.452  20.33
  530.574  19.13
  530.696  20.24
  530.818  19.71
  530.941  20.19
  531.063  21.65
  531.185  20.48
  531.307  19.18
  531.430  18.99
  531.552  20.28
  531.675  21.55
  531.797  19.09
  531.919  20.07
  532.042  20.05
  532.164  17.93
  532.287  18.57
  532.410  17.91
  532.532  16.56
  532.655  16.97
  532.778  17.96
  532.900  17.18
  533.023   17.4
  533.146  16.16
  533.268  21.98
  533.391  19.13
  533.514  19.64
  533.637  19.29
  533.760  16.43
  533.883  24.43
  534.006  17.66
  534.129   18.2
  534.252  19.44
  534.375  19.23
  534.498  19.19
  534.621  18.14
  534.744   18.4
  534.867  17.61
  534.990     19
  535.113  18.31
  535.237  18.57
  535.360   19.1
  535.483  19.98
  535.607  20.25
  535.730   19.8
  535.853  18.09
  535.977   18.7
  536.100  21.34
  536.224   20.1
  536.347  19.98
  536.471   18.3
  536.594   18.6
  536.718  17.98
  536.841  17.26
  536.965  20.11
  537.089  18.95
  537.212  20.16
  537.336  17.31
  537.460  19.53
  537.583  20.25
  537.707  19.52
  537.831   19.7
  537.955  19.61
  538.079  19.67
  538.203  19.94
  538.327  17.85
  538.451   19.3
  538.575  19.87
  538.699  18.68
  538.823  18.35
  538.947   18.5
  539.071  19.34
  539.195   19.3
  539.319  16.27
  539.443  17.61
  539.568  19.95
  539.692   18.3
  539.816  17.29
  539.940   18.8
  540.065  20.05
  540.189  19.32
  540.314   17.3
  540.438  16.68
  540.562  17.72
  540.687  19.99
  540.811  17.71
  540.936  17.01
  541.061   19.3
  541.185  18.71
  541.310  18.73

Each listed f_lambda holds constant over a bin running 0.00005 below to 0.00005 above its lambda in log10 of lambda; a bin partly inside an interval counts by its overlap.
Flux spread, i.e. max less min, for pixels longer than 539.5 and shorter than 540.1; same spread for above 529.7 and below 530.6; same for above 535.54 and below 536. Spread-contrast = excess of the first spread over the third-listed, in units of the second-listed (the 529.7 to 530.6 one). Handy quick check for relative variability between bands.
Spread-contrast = 0.18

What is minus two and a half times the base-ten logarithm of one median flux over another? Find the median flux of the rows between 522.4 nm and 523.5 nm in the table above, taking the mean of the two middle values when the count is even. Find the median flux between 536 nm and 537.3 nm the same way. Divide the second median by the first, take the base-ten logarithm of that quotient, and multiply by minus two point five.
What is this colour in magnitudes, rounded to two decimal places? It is -0.12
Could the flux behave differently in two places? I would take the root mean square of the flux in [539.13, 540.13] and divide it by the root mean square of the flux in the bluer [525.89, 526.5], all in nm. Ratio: 0.96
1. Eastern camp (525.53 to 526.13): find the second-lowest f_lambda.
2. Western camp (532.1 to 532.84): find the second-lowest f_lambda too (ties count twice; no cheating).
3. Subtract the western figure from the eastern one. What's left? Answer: 1.5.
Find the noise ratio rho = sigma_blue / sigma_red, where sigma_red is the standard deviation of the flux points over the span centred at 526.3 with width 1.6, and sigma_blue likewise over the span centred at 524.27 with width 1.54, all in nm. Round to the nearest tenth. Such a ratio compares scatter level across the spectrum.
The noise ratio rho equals 1.0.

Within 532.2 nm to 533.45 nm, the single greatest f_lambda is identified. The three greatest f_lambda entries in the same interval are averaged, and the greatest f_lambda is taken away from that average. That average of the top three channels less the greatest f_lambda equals -2.1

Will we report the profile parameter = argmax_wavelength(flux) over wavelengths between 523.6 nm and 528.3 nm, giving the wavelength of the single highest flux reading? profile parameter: 524.018 nm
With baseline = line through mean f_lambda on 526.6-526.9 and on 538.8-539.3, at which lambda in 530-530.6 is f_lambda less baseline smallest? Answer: 530.208 nm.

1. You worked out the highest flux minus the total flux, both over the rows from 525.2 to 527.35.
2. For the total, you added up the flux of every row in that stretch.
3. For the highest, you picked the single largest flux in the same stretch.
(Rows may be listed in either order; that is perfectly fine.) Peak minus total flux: -301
